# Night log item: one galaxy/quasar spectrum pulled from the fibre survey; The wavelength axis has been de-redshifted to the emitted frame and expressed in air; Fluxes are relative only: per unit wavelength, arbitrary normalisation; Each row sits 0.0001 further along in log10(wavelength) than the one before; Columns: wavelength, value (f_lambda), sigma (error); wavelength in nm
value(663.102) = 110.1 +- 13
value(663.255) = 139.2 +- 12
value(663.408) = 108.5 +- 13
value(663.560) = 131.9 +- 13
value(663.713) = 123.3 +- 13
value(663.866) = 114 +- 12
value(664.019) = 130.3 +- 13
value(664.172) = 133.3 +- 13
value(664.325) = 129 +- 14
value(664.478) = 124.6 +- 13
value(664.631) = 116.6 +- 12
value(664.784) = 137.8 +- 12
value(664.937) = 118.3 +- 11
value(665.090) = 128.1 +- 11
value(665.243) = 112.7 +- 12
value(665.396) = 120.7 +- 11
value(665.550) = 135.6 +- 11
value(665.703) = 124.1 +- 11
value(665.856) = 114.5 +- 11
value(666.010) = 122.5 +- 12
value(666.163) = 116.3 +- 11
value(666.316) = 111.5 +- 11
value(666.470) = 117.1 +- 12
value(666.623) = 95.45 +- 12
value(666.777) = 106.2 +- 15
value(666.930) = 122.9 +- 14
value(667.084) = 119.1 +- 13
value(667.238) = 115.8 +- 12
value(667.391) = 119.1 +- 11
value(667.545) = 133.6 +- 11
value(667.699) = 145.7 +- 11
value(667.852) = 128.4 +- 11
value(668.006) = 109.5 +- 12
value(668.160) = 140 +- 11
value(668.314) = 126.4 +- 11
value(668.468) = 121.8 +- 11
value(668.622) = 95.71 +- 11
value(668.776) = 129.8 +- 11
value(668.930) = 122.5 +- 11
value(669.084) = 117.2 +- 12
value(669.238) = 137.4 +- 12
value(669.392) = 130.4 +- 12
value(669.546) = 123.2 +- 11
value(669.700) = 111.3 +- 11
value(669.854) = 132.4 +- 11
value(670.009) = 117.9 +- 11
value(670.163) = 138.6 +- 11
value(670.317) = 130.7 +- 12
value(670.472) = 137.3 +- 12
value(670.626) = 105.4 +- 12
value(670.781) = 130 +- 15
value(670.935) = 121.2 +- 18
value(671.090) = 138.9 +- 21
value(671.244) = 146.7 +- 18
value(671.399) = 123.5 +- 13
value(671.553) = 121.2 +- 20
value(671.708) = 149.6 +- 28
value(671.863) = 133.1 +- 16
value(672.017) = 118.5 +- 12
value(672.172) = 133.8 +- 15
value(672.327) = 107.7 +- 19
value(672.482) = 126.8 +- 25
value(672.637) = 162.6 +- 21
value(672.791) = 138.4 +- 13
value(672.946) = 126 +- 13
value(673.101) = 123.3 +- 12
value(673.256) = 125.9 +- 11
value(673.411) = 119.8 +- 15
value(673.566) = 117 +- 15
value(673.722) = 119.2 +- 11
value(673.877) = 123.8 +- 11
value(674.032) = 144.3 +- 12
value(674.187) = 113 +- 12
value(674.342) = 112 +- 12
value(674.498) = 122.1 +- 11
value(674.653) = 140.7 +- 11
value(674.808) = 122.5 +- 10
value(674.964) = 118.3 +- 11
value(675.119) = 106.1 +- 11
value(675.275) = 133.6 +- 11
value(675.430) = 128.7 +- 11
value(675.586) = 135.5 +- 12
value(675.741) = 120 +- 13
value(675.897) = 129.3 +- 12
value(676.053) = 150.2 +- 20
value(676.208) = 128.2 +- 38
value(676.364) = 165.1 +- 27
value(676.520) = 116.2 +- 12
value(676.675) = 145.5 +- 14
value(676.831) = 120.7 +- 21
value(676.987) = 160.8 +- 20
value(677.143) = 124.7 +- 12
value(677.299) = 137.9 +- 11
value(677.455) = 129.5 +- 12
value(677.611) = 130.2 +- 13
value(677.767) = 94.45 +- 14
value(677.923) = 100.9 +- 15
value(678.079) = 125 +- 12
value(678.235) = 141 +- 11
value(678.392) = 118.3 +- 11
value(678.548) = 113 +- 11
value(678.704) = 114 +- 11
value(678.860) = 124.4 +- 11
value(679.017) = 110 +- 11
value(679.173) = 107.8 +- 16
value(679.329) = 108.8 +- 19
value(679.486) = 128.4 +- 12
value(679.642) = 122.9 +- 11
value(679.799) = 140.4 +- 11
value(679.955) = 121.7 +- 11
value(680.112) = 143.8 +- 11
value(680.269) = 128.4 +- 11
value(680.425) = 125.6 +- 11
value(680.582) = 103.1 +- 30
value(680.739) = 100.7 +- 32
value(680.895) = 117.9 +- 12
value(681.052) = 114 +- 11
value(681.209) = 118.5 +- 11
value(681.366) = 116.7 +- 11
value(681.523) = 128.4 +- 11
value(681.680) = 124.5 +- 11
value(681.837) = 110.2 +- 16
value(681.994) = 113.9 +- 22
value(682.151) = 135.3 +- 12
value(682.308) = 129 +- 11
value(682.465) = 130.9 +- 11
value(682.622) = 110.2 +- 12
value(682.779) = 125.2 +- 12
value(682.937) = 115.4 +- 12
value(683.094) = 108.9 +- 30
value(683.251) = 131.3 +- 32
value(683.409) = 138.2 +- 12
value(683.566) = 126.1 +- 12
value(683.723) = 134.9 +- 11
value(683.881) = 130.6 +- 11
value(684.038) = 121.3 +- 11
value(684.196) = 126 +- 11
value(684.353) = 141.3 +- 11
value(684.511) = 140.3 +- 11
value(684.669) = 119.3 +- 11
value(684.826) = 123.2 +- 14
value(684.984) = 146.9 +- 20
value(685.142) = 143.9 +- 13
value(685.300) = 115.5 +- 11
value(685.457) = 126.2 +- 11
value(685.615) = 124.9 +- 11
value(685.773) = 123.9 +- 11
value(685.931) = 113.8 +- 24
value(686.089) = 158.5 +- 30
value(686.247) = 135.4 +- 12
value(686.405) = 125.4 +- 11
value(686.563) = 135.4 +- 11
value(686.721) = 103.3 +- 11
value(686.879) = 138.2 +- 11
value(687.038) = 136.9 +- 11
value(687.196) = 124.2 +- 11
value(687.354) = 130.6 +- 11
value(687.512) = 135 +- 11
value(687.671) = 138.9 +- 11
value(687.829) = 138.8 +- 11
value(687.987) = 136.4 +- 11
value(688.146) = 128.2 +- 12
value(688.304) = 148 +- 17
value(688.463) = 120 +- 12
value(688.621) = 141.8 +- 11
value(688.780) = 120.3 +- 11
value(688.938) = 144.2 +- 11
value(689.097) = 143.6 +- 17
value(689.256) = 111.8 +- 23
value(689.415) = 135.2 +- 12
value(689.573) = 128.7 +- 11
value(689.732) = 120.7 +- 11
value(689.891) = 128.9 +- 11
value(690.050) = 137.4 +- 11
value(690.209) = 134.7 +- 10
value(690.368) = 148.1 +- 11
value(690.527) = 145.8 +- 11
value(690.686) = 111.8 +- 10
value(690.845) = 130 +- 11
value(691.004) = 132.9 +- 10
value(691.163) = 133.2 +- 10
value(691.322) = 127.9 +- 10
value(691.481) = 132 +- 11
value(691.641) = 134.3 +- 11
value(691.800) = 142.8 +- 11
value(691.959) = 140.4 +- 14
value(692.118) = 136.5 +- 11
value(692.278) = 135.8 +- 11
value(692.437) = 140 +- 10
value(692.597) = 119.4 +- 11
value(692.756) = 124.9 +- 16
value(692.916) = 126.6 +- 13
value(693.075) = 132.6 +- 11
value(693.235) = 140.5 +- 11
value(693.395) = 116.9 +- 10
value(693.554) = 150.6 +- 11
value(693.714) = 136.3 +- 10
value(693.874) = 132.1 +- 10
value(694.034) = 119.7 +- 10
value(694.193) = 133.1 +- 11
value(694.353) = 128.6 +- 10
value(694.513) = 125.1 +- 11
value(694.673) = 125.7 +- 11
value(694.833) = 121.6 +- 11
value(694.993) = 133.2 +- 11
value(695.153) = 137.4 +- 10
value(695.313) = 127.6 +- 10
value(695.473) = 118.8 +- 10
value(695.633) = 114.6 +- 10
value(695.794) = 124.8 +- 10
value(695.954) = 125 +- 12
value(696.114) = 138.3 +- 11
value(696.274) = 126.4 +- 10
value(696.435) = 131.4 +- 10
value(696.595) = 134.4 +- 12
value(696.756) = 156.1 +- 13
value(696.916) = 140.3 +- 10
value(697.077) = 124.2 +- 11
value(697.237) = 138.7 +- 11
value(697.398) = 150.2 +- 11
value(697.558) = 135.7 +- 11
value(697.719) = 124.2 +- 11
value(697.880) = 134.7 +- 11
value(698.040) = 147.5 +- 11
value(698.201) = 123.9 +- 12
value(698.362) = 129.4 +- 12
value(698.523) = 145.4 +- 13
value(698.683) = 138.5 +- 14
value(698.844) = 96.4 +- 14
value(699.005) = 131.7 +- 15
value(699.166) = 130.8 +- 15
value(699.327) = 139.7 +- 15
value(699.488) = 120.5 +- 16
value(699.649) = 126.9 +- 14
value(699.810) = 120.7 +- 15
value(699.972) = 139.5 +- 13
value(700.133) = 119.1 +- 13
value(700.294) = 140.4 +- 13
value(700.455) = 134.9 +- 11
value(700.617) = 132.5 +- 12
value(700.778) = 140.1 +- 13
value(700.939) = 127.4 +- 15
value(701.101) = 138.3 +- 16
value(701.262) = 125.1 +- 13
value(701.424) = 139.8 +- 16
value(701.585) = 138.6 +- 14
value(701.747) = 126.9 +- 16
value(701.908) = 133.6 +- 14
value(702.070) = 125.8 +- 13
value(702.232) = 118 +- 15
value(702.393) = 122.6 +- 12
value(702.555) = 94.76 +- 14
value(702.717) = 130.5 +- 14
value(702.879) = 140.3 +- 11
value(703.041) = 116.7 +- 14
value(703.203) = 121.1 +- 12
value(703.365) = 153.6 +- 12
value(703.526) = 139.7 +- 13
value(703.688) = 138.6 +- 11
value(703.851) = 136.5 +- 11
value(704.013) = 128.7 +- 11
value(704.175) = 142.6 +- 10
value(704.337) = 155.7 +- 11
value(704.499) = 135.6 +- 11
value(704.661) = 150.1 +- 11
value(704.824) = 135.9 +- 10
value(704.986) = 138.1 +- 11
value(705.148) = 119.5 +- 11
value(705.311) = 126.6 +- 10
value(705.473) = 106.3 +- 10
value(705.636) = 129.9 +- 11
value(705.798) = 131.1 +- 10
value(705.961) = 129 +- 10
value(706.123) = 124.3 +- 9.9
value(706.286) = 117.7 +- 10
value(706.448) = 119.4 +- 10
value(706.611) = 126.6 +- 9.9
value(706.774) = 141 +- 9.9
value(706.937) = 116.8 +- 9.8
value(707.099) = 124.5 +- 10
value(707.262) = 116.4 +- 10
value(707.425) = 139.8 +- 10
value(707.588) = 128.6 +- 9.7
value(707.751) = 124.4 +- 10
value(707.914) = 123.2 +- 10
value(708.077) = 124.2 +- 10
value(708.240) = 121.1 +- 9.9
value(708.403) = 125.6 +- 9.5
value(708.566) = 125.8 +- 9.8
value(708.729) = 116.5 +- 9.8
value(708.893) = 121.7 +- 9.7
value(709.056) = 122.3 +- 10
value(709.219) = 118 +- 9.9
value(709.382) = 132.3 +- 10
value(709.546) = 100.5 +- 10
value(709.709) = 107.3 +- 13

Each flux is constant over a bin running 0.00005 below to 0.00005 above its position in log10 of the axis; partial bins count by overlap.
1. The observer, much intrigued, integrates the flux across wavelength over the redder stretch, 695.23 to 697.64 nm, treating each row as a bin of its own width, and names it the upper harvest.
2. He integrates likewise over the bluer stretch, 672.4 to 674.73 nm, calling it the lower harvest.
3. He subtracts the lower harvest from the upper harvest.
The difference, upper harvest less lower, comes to 22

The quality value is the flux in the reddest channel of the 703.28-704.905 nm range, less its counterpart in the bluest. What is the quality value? -18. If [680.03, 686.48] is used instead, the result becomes -18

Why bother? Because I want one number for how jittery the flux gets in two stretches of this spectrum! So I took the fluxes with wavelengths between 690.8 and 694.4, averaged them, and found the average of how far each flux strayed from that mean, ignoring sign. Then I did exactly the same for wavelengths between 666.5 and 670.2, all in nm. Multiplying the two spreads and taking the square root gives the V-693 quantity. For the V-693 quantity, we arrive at 7.6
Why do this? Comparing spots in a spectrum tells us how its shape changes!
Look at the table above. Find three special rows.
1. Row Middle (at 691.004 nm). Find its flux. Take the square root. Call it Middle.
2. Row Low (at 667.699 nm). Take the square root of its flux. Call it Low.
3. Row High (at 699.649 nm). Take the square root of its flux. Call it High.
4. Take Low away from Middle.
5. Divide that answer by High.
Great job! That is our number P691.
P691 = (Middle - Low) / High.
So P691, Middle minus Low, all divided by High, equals -0.05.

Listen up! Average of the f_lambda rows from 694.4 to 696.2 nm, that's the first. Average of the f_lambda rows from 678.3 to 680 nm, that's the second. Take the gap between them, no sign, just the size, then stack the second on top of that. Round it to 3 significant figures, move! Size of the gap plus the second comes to 127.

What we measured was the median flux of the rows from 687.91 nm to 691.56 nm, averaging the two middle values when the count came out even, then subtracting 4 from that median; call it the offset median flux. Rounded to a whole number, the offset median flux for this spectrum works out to 129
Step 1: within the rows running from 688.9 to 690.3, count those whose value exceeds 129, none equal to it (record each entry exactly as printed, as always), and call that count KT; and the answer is 5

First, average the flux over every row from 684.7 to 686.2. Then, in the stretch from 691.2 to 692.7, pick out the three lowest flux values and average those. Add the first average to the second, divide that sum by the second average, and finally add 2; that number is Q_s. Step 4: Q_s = 4.03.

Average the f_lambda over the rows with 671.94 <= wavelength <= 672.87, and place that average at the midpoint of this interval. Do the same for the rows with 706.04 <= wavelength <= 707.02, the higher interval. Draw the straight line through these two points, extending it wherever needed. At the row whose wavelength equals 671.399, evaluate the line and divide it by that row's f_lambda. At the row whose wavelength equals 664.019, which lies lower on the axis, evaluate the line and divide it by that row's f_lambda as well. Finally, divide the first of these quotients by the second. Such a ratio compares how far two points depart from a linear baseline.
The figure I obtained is 1.04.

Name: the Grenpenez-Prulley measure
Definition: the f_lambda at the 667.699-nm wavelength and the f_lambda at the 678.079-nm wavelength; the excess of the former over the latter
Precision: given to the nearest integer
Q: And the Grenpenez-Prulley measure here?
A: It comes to 21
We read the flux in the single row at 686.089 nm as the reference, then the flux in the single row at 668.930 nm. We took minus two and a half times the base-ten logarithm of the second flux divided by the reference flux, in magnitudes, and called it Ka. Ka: 0.28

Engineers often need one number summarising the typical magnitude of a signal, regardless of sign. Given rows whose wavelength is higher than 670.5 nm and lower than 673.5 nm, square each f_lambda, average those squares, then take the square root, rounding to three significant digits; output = 130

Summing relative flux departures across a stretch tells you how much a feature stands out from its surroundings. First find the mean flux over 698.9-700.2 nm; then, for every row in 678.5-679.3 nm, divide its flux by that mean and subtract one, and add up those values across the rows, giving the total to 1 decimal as -0.6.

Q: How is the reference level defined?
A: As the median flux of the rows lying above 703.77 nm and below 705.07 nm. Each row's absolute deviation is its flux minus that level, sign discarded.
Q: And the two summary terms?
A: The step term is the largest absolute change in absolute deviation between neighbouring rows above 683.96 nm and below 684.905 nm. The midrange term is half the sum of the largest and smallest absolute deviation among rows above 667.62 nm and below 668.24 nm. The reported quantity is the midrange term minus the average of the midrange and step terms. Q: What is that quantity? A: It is 0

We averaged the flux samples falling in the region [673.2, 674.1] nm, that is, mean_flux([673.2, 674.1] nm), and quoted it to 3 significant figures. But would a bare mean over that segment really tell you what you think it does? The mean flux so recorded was 125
